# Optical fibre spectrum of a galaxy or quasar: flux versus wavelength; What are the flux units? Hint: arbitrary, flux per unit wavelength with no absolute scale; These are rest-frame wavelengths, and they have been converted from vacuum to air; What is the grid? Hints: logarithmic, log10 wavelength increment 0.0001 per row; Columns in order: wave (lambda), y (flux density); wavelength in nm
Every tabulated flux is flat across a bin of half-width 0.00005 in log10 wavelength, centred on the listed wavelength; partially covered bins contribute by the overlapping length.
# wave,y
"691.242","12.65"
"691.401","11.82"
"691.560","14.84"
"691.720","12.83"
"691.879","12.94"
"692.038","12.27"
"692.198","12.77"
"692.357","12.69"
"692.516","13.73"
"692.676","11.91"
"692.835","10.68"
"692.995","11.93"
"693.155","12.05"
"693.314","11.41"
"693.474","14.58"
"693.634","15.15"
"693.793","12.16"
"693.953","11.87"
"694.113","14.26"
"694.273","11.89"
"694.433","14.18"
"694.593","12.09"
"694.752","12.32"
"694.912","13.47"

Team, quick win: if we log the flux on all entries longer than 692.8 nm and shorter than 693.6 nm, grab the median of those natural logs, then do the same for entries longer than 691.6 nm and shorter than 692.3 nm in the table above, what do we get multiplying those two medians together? 6.32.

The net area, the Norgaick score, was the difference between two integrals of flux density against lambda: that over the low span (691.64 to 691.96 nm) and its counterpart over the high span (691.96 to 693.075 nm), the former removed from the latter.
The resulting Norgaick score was 10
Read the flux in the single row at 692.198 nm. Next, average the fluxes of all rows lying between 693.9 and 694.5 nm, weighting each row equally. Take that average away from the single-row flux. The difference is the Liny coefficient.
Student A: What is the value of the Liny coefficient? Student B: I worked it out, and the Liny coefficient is -0.3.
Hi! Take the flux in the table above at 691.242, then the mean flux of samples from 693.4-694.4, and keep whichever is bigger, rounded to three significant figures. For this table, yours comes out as 13.3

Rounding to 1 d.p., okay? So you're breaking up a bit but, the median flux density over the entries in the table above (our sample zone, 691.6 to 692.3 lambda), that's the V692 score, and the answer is 12.8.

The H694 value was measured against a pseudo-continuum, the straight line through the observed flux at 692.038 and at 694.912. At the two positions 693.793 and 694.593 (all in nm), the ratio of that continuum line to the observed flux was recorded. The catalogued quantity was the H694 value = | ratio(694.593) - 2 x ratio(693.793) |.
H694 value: 1.04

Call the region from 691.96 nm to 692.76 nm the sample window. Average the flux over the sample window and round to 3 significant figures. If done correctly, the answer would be 12.7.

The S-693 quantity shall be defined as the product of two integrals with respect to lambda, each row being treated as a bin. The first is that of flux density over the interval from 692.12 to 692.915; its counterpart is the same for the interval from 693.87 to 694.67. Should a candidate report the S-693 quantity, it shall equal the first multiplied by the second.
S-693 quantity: 101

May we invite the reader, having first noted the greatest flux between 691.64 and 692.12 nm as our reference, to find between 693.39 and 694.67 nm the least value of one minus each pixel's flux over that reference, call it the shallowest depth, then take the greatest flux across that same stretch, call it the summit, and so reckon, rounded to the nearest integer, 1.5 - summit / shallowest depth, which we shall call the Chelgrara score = 90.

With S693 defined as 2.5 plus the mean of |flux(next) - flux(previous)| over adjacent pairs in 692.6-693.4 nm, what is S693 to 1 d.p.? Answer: 3.3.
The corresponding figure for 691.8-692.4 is 2.9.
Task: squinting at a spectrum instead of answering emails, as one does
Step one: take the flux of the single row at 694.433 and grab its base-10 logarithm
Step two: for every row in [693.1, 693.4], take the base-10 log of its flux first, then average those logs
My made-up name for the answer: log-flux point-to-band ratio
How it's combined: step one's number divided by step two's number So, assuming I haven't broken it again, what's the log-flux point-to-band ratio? 1.08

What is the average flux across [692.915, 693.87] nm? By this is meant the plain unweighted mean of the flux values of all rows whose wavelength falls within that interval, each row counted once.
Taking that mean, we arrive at 12.9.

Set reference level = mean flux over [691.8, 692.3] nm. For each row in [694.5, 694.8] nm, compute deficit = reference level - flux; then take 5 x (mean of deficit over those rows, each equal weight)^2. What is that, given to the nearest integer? 1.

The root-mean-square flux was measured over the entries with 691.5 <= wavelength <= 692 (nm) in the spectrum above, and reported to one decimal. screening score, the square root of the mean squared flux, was 13.6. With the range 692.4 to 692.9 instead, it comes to 12.2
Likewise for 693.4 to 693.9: 14.0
